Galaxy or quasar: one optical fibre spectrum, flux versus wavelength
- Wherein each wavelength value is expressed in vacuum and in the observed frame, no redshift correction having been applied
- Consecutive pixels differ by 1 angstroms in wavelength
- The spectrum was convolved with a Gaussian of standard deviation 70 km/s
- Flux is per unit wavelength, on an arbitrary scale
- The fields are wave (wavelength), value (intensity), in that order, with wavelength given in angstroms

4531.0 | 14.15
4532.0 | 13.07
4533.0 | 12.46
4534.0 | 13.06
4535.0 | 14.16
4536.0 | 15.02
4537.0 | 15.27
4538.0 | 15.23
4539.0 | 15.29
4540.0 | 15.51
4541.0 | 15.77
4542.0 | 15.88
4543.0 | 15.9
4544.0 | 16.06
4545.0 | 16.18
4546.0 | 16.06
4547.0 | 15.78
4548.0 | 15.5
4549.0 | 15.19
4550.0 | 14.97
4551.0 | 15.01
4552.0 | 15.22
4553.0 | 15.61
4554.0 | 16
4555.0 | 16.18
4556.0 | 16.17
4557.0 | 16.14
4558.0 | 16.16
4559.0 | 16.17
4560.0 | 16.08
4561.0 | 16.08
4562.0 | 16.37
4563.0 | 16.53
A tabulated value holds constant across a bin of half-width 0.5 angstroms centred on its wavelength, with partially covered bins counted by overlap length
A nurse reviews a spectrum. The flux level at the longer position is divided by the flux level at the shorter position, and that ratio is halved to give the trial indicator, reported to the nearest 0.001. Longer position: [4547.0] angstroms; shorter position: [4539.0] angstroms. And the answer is 0.516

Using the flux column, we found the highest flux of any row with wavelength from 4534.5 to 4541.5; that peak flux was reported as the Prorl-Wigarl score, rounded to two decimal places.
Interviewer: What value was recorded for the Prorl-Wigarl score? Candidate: 15.77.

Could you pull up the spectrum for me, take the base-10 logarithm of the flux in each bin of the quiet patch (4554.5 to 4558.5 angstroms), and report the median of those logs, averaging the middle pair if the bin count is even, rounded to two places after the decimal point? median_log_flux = 1.21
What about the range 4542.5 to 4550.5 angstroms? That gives 1.20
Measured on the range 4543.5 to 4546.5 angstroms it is 1.21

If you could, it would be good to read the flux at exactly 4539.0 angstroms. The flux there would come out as 15.29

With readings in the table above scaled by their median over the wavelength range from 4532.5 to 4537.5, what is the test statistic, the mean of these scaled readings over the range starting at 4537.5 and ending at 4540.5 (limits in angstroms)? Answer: 1.084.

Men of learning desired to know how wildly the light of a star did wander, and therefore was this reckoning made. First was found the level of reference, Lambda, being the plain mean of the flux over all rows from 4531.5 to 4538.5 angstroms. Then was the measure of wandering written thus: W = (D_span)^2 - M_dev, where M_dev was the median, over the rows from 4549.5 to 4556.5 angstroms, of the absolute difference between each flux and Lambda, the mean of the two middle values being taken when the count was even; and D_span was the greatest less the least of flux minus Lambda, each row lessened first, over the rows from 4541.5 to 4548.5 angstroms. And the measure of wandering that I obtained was -1.1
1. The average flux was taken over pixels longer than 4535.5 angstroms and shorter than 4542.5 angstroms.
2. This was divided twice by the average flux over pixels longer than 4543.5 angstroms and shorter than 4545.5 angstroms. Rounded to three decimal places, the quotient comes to 0.059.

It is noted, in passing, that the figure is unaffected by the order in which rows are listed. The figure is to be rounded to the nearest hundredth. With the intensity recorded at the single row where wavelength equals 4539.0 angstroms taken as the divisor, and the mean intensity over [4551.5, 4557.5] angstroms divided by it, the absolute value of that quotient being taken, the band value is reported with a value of 1.04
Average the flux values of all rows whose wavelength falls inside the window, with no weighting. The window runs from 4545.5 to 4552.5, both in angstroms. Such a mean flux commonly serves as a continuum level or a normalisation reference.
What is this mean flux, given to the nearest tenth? 15.4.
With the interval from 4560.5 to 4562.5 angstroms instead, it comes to 16.2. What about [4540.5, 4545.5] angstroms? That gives 16.0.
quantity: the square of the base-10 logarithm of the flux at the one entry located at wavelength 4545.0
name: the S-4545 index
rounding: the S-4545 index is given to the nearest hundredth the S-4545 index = 1.46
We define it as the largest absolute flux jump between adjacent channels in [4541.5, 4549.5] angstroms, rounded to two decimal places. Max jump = 0.31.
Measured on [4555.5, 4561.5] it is 0.09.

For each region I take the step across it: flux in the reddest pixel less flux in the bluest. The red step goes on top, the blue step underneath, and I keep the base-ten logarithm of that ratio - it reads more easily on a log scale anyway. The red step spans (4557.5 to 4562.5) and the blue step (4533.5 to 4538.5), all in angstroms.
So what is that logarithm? -1.0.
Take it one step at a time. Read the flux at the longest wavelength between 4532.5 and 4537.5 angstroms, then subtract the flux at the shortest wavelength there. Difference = 2.8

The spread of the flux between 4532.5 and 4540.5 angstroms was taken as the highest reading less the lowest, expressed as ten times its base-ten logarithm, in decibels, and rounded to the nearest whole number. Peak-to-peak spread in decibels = 5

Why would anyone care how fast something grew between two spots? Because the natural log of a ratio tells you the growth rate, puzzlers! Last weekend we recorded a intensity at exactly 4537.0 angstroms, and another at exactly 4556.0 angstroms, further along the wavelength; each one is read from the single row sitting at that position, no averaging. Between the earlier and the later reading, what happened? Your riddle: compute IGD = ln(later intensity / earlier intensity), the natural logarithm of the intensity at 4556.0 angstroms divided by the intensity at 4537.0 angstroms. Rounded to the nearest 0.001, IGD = 0.057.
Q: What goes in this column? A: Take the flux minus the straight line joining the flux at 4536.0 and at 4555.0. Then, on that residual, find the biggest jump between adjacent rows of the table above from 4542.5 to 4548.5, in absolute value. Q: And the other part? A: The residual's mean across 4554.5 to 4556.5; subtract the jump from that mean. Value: -0.38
